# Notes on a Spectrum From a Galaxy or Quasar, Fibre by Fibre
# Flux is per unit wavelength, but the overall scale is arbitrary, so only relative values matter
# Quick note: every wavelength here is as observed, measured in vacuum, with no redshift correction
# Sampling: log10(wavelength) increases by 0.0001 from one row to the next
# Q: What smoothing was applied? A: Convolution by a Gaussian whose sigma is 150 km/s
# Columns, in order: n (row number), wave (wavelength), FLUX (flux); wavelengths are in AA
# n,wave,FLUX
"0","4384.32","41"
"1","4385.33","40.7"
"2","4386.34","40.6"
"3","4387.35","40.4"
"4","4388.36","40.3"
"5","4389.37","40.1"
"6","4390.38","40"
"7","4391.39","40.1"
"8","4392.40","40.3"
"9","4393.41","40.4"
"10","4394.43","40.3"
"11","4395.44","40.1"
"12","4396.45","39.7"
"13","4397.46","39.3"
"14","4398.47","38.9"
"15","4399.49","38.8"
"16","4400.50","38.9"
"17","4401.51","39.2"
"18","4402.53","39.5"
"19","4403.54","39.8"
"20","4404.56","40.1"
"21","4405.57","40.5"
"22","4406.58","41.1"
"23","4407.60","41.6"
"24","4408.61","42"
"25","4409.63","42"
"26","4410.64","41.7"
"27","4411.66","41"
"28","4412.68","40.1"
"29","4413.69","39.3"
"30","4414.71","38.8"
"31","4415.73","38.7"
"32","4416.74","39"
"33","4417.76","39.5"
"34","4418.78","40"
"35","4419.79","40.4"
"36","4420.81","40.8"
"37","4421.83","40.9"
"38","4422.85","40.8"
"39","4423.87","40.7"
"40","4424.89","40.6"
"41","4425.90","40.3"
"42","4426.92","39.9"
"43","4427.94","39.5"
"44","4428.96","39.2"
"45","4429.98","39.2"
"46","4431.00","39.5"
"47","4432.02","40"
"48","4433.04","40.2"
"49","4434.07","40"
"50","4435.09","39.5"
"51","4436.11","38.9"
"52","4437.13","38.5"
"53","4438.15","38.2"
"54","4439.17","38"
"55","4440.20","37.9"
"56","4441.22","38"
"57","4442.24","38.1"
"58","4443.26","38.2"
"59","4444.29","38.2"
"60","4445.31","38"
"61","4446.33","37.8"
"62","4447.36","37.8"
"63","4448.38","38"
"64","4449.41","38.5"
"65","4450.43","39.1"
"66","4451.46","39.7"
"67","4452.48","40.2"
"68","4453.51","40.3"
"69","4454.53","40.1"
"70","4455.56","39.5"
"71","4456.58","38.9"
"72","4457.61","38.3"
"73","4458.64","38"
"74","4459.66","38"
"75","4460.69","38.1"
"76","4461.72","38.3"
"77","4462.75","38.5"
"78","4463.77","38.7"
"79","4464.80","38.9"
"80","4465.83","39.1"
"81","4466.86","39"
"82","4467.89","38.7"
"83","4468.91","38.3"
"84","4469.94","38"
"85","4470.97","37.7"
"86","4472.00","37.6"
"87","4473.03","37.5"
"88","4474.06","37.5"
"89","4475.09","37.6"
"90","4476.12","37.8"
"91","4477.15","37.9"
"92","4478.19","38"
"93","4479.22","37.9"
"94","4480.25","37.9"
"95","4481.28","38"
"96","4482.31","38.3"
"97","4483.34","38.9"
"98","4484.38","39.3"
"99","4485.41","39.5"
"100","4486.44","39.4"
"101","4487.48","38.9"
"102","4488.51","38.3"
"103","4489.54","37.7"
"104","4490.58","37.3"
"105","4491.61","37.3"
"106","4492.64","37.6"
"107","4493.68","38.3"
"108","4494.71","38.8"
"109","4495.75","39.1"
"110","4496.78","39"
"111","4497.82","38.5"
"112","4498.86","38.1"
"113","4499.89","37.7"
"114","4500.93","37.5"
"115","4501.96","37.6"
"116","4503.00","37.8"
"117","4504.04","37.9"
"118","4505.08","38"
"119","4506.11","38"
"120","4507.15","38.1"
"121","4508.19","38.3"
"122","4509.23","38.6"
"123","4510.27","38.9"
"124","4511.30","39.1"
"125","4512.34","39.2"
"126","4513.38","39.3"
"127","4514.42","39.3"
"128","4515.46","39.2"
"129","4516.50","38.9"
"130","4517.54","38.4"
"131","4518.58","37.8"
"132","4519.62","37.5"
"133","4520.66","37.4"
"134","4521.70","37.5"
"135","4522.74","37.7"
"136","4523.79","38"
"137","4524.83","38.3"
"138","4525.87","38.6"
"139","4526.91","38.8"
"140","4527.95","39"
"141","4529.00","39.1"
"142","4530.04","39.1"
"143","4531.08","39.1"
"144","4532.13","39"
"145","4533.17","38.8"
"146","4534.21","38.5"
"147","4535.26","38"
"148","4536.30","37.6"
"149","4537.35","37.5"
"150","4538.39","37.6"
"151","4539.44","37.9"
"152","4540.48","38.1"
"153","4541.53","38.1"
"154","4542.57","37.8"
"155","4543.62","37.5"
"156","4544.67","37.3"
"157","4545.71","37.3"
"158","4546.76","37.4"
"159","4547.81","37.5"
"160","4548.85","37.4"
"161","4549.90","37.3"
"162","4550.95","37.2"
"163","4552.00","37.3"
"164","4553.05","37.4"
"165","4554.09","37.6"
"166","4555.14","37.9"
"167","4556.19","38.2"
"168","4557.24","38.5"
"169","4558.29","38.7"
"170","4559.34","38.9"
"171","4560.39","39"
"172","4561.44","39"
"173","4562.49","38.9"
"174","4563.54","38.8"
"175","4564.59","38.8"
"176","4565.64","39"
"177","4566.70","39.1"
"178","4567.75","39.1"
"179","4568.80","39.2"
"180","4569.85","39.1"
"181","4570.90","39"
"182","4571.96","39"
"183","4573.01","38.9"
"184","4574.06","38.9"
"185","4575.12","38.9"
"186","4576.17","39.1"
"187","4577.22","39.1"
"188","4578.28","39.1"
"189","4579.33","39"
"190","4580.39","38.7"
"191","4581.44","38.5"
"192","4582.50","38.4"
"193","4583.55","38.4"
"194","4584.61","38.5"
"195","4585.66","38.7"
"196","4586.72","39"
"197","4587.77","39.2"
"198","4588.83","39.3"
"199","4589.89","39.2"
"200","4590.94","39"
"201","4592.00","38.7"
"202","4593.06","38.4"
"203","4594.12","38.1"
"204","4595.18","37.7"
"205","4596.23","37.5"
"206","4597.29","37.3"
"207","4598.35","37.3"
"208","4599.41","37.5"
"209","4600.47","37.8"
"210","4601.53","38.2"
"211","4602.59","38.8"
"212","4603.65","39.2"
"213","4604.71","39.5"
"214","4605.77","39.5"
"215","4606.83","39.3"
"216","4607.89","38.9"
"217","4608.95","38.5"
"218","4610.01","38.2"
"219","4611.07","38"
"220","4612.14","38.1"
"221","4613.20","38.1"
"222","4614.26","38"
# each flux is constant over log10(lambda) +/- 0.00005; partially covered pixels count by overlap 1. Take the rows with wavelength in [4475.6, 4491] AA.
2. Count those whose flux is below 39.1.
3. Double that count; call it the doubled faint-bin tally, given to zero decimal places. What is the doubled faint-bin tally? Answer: 24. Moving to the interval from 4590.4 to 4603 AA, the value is 24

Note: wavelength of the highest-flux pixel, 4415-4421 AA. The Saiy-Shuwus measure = 4420.81 AA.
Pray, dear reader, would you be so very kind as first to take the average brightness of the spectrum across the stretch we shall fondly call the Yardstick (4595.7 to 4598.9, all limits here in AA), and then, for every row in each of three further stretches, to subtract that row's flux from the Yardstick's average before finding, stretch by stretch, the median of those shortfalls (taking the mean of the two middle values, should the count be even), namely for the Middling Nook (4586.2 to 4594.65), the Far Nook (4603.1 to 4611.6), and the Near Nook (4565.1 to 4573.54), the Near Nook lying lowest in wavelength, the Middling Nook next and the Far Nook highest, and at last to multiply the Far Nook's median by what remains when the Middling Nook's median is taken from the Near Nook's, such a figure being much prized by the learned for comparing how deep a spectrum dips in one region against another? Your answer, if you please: 0.08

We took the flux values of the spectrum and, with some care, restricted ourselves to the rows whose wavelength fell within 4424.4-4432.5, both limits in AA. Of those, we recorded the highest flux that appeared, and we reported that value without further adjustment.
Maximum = 40.6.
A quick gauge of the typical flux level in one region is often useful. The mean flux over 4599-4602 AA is 37.8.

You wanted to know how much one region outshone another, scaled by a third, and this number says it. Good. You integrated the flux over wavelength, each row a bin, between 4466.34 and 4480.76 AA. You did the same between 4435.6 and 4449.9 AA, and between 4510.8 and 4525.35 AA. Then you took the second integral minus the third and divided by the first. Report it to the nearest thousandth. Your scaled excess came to -0.024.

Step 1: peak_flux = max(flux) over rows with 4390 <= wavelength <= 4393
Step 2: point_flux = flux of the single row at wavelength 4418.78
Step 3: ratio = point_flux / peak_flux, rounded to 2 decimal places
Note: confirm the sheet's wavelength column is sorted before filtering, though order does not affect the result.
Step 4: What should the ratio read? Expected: 0.99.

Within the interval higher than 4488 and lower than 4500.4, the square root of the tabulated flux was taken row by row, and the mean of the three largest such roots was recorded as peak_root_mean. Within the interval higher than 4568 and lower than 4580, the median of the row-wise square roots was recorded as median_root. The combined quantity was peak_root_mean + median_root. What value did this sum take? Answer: 12.49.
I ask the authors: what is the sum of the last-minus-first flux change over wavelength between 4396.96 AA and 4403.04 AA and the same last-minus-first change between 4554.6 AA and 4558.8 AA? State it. 1.0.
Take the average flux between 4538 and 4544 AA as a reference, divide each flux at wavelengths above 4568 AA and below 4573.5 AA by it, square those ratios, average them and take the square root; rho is 1.03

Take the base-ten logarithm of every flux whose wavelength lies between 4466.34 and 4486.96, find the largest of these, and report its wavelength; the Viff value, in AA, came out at 4485.41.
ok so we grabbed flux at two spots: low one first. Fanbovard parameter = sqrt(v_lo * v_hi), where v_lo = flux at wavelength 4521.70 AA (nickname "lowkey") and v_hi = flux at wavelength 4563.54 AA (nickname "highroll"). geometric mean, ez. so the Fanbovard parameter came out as 38.1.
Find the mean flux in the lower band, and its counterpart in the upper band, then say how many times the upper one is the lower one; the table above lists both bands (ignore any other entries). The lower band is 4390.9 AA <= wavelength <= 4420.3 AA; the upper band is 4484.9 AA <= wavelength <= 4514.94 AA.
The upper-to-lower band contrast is 0.96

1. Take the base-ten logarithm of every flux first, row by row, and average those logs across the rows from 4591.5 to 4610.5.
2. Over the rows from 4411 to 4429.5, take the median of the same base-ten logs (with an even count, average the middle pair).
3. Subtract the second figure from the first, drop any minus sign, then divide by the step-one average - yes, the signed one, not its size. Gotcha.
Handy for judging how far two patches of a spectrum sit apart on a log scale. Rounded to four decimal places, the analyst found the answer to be 0.0119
